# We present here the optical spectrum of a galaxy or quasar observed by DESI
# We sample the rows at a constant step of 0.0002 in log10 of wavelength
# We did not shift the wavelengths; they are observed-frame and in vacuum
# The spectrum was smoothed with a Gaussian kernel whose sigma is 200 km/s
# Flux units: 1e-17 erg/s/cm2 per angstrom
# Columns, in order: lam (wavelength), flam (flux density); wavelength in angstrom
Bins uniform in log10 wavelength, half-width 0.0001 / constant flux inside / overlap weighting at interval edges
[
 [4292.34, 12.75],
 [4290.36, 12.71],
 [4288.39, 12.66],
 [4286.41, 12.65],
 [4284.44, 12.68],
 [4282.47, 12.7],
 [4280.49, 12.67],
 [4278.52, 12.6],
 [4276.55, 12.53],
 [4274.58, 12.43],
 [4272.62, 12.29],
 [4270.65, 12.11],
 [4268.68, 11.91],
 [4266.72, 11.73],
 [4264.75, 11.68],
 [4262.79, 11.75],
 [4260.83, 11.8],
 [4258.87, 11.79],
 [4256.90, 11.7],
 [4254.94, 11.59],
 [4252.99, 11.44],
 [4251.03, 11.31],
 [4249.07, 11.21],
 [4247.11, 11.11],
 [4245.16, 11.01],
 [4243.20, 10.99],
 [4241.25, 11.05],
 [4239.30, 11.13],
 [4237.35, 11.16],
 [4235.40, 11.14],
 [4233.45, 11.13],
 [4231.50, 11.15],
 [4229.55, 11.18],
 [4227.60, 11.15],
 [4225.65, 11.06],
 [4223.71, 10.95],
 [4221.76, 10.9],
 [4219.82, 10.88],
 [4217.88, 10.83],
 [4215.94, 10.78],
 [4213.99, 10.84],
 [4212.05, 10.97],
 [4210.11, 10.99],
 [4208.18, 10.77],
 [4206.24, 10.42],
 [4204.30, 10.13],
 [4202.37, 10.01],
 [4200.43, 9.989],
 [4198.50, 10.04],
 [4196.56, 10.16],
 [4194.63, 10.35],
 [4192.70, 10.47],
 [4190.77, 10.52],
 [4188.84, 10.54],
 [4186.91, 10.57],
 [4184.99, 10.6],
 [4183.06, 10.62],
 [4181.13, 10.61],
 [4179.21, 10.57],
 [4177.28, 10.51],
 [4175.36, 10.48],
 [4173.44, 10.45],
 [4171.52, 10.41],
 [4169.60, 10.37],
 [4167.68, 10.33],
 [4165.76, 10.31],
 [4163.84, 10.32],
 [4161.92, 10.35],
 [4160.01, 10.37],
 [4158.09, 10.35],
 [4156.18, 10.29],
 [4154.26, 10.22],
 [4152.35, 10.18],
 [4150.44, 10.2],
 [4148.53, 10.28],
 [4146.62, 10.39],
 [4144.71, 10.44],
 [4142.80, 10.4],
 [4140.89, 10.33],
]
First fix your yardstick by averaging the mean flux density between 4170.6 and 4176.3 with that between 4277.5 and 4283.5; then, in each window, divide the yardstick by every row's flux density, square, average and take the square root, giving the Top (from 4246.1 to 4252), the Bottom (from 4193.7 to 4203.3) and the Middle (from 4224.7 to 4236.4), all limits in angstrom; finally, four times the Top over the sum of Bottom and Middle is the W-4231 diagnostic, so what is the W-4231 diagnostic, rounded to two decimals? 1.89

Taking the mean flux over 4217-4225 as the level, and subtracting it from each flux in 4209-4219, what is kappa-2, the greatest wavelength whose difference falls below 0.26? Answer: 4217.88 angstrom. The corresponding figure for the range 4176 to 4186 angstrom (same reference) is 4184.99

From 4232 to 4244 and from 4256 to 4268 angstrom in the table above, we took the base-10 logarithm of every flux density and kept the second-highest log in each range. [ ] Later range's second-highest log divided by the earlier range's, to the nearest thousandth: 1.024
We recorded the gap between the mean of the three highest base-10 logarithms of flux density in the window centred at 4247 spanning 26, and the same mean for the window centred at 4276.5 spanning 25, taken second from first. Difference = -0.04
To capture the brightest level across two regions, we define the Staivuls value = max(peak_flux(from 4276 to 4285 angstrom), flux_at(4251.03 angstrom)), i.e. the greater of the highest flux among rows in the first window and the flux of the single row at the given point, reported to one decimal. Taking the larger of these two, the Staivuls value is 12.7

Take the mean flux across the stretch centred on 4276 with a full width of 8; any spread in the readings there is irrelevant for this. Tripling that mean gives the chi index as 37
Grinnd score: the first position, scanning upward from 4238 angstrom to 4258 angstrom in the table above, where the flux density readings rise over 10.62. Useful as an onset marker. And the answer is 4239.30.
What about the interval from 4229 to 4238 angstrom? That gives 4229.55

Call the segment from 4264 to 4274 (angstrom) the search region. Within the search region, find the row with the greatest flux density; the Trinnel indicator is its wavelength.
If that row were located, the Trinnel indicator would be 4272.62 angstrom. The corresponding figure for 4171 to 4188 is 4183.06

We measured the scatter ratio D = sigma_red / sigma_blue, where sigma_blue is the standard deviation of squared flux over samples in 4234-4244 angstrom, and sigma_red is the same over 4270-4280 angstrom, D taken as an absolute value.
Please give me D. 3.1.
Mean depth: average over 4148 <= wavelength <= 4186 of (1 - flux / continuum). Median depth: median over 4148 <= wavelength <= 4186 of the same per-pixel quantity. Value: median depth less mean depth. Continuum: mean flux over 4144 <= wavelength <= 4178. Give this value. 0.003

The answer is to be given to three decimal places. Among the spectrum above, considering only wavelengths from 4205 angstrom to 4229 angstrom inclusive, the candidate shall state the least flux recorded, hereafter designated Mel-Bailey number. 10.420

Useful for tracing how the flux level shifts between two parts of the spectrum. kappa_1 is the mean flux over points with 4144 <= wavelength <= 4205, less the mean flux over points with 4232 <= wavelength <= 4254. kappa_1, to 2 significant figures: -0.80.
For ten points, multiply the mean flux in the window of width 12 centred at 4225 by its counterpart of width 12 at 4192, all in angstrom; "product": 115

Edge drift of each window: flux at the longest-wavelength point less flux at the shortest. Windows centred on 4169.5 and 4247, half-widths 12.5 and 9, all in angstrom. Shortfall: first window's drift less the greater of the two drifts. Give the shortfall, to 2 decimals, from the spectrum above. -0.20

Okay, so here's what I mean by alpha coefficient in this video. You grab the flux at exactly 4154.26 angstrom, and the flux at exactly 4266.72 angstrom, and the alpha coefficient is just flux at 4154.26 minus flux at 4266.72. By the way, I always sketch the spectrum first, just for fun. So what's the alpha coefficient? -1.5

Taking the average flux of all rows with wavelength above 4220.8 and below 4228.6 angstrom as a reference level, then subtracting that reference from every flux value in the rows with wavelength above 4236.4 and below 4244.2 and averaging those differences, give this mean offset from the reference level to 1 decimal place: 0.1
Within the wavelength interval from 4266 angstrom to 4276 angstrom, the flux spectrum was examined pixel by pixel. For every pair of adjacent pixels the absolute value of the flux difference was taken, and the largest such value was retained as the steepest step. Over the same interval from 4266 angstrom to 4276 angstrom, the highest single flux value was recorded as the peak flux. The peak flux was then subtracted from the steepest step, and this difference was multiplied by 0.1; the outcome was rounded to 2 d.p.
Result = -1.22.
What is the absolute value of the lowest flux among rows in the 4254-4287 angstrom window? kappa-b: 11.6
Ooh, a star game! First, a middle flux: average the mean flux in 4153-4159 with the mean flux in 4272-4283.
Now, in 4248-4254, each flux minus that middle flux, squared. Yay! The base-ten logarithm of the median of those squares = -2.0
